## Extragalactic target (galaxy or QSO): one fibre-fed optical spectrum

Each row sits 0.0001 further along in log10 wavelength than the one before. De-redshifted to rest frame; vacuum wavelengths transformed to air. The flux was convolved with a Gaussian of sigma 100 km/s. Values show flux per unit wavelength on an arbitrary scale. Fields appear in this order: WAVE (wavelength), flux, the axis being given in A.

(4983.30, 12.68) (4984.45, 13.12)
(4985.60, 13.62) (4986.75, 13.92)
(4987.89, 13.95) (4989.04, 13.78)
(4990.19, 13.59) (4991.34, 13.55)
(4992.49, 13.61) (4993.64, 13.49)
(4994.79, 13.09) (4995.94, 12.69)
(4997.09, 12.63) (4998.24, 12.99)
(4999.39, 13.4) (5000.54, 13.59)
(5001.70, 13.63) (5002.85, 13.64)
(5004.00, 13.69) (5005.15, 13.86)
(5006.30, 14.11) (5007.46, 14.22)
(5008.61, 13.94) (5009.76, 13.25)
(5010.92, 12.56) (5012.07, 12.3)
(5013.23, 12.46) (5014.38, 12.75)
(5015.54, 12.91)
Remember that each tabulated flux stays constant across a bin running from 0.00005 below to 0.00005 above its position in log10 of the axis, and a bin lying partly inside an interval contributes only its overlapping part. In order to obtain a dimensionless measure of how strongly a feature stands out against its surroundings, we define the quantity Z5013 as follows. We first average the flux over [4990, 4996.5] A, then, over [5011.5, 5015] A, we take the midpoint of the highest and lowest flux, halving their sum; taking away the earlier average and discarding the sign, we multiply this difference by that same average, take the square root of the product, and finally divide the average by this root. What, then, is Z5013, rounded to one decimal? 4.1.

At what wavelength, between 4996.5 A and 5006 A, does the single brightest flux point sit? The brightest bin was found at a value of 5005.15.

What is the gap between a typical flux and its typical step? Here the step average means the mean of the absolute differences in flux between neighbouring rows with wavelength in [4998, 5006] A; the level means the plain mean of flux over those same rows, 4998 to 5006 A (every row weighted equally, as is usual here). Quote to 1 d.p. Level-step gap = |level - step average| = 13.4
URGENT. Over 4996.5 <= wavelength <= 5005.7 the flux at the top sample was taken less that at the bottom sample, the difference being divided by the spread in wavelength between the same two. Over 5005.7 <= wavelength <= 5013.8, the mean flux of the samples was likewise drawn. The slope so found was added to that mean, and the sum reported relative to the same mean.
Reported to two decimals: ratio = 1.01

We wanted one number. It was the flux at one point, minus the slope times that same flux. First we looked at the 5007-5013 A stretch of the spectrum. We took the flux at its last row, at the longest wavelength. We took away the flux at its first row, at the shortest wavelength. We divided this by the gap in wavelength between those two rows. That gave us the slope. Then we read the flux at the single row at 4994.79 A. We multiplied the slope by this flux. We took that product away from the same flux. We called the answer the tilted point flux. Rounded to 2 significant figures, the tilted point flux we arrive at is 19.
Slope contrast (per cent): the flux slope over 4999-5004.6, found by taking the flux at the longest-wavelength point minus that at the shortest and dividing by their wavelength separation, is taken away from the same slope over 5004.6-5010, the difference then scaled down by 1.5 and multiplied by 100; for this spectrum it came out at -13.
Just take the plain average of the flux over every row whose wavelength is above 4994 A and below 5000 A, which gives 13.0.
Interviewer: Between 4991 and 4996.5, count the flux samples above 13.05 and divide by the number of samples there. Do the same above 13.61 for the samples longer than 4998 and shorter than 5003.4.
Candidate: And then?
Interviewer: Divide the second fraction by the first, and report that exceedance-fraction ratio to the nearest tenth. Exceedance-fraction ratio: 0.5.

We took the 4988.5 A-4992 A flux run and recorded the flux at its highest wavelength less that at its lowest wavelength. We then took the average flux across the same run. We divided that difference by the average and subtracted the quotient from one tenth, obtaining 0.117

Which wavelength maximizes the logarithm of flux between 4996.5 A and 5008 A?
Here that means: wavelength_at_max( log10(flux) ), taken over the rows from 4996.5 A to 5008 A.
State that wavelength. 5007.46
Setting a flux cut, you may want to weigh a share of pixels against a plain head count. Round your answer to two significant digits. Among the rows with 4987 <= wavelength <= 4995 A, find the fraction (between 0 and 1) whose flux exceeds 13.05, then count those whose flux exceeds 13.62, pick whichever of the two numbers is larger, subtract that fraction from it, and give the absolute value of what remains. 1.0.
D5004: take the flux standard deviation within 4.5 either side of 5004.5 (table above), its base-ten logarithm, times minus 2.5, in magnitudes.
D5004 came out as 1.6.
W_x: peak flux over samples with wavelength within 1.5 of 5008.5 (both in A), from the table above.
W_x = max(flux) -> 14.22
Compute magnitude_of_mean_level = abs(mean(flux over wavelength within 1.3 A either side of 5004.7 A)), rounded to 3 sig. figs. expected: 13.8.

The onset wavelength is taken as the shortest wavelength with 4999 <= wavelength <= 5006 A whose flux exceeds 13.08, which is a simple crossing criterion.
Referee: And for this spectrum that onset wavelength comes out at 4999.39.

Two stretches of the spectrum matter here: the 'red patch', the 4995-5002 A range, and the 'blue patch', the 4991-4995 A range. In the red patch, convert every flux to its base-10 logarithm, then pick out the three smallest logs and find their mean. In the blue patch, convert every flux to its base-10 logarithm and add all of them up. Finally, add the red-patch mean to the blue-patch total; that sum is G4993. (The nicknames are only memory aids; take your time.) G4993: 5.6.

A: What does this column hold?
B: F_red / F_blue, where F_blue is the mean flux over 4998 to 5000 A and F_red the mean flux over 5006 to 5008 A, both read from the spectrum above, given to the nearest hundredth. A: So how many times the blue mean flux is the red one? 1.07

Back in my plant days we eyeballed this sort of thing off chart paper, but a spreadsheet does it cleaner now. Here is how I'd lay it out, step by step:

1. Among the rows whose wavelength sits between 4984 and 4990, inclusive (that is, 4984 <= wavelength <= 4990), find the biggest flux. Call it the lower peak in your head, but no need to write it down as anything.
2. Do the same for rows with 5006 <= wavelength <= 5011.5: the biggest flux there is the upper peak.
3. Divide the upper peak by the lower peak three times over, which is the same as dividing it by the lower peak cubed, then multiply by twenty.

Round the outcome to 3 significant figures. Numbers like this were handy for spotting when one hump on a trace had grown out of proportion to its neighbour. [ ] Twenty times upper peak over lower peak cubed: 0.105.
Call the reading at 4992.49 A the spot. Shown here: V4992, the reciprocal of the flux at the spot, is 0.073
